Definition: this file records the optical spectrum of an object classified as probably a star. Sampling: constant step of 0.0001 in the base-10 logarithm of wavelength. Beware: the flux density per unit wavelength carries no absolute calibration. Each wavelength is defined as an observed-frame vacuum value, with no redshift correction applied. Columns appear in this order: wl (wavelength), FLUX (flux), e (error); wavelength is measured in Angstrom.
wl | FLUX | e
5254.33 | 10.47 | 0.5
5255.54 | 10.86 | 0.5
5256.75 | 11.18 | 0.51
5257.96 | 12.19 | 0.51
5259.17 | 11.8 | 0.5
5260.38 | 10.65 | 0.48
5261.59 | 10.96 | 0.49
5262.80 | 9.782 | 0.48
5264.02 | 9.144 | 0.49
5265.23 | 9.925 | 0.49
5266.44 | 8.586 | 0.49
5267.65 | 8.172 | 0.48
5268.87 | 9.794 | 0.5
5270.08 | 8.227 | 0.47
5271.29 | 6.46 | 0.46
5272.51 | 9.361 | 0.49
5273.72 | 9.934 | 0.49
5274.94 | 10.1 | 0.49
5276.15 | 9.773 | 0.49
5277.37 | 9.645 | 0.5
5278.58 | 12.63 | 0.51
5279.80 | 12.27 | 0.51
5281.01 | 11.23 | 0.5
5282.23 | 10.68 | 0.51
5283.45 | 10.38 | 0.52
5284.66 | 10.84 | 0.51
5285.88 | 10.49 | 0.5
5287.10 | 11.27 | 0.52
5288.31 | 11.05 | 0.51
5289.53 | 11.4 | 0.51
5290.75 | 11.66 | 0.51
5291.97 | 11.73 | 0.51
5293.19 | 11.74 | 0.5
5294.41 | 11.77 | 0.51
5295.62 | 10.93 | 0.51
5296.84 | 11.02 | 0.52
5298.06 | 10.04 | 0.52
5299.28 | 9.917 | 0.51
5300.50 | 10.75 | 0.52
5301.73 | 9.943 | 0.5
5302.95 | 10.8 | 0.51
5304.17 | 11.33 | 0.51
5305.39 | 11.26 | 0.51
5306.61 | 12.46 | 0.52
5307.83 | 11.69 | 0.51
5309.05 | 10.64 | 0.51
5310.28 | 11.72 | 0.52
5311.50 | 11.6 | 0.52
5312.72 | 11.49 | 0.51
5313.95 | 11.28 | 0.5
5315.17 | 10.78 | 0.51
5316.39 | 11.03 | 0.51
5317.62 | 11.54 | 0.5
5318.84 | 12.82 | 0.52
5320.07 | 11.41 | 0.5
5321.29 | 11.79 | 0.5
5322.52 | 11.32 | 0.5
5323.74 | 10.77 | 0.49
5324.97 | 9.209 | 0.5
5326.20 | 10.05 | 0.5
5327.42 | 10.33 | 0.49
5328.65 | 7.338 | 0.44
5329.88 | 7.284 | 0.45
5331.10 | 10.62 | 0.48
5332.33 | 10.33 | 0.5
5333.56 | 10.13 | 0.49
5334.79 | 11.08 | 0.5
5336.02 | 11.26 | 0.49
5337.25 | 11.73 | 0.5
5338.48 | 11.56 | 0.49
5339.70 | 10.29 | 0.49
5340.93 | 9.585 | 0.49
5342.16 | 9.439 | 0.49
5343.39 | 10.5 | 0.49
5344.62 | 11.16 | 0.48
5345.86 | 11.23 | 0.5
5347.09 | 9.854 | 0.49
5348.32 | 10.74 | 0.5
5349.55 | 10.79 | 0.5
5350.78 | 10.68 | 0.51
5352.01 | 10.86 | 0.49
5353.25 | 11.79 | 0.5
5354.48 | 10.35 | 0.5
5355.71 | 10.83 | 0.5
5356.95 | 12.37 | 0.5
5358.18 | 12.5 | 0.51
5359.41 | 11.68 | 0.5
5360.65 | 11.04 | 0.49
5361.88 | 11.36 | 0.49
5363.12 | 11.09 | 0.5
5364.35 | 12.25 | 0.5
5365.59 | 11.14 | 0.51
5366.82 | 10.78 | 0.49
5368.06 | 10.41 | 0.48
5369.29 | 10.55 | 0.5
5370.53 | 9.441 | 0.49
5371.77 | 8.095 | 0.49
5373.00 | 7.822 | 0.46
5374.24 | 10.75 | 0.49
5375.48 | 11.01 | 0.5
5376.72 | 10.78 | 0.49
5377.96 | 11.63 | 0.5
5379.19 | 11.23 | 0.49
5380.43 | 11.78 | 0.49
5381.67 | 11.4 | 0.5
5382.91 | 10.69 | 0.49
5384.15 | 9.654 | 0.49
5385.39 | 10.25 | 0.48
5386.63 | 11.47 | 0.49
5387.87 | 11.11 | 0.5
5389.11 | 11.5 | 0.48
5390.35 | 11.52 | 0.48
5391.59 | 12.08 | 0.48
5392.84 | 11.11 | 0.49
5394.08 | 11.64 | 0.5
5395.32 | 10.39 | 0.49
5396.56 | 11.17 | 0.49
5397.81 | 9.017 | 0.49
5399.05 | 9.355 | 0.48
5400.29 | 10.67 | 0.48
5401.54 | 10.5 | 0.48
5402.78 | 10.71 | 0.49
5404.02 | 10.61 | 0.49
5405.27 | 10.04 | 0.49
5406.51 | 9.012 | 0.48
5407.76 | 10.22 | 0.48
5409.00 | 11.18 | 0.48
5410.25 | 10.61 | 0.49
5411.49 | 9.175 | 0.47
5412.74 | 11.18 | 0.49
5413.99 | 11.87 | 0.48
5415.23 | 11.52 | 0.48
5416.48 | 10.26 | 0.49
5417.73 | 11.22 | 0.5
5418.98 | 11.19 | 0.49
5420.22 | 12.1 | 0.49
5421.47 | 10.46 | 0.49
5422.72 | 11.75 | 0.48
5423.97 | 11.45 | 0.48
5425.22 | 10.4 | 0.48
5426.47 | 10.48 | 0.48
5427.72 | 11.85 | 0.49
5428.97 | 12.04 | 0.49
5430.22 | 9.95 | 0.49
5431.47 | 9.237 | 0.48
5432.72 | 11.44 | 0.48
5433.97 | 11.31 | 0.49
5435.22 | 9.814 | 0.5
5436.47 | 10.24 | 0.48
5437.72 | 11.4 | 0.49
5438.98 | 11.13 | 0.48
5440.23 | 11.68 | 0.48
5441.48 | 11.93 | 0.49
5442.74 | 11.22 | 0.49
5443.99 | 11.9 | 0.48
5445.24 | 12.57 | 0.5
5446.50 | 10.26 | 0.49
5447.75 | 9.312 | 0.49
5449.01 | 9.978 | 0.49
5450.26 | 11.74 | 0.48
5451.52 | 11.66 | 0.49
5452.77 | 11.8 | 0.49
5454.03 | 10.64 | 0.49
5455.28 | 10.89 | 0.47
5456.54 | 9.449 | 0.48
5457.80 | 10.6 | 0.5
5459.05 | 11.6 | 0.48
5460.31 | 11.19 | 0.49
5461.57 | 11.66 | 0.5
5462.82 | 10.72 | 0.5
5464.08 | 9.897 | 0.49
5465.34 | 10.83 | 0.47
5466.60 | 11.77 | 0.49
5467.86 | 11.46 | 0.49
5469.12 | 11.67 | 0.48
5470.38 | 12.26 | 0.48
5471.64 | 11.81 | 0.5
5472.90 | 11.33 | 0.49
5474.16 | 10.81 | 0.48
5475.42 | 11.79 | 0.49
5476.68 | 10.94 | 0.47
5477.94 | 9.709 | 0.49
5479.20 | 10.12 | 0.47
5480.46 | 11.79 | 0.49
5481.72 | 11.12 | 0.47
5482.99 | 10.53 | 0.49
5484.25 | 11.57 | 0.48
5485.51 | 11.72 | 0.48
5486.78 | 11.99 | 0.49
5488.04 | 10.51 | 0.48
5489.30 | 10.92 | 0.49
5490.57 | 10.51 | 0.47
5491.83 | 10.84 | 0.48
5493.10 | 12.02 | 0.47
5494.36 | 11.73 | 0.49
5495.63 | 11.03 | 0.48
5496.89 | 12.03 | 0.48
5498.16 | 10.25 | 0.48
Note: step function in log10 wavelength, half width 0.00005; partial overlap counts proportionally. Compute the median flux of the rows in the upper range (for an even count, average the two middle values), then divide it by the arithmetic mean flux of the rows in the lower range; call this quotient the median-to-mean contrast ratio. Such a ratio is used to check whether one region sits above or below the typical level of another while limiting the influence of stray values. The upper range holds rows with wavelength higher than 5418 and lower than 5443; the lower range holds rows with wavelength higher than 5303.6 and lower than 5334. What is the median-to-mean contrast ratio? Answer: 1.04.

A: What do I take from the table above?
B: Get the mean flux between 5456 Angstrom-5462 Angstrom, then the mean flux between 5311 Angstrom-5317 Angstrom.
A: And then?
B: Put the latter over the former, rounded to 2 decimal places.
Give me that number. 1.03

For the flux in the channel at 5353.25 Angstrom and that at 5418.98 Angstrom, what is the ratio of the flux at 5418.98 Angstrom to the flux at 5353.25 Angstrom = 0.95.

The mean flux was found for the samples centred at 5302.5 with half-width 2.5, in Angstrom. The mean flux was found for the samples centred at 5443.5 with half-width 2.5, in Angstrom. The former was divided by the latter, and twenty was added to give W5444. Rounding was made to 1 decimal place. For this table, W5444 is 20.9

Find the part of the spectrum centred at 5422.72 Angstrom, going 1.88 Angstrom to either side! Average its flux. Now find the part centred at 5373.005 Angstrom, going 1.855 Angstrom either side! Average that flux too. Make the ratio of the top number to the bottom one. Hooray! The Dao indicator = 1.26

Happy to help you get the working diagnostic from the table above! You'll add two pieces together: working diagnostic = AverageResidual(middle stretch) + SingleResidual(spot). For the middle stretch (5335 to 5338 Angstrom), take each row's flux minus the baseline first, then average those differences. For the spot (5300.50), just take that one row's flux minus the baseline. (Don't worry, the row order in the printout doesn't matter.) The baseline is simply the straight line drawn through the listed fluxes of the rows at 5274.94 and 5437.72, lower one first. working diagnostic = 1.3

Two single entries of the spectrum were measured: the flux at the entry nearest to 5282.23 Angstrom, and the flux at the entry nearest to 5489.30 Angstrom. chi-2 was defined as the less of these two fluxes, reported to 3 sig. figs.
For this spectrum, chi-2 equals 10.7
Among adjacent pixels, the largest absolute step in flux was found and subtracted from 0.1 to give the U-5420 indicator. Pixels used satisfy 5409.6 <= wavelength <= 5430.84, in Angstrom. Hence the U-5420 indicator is -2.0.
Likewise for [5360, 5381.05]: -2.8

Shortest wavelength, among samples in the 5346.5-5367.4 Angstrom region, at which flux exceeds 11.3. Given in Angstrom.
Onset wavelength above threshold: 5353.25 Angstrom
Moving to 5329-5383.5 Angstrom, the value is 5337.25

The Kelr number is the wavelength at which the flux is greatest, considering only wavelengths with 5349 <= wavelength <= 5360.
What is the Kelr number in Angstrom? 5358.18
